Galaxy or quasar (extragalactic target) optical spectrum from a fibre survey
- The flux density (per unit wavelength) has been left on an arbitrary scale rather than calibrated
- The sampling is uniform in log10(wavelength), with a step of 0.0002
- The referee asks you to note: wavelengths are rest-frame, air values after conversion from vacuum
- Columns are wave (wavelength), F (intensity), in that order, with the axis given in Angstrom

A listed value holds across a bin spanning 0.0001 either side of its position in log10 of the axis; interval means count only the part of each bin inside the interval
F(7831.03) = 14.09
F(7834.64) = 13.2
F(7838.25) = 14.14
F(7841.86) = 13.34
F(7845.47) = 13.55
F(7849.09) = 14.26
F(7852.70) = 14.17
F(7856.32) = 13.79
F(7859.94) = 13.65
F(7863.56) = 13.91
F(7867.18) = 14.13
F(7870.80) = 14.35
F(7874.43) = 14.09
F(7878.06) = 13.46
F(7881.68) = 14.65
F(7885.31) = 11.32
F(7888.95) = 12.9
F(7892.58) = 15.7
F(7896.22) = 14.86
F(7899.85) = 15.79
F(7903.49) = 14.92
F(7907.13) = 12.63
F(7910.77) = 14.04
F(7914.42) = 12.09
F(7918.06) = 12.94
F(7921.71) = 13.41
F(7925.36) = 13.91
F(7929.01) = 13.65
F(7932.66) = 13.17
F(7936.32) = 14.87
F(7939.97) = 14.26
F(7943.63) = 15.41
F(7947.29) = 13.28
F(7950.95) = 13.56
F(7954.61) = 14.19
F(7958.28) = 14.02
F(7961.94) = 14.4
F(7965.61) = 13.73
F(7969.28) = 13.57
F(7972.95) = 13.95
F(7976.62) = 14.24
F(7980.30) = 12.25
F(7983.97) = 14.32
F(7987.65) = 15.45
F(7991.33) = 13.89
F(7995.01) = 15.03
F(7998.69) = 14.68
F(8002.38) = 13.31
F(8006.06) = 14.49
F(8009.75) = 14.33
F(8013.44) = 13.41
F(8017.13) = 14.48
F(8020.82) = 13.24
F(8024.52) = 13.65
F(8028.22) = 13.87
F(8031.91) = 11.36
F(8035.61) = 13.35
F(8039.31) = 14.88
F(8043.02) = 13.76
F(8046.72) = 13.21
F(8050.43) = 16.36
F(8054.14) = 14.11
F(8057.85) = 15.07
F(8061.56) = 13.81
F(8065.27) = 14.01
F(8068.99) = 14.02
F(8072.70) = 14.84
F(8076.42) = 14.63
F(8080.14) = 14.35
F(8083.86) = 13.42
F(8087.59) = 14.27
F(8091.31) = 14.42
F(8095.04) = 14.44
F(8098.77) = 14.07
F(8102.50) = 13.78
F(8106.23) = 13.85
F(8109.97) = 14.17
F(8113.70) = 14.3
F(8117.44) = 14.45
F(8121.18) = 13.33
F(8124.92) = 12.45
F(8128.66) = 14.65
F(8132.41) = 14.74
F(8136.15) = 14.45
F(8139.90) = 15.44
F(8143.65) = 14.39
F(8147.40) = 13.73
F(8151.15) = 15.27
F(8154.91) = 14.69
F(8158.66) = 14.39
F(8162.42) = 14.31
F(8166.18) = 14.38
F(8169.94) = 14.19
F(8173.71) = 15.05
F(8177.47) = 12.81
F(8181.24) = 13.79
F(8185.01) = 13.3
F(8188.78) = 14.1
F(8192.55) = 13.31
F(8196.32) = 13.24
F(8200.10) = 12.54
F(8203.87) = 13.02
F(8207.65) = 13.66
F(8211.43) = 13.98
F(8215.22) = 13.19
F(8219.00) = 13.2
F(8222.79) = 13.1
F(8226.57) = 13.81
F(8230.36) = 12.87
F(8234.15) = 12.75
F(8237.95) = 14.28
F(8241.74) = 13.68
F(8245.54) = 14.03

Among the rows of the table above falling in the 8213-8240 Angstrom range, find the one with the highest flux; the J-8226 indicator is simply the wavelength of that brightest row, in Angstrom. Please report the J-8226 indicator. 8237.95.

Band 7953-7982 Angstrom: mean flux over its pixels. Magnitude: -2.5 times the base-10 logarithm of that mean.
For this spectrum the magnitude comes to -2.85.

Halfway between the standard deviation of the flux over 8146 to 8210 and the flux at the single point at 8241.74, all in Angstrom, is 7.2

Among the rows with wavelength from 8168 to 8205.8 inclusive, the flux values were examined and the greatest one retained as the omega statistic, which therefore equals 15.05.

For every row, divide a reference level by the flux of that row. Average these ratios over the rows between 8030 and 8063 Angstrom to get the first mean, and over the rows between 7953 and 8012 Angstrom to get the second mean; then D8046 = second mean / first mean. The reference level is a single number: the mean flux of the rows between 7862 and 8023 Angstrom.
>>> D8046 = 0.98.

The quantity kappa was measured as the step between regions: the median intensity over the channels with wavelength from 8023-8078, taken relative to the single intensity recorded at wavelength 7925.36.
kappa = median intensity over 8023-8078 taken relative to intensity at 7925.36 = 0.10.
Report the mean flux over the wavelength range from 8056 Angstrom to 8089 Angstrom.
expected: 14.27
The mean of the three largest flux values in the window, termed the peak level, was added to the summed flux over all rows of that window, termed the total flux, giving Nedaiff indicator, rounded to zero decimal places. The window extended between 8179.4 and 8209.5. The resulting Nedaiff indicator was 121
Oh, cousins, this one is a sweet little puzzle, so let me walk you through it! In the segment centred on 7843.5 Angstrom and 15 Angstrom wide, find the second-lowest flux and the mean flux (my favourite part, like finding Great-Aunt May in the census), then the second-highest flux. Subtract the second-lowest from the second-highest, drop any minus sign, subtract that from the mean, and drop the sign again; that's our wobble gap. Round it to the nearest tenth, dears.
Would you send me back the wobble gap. 13.2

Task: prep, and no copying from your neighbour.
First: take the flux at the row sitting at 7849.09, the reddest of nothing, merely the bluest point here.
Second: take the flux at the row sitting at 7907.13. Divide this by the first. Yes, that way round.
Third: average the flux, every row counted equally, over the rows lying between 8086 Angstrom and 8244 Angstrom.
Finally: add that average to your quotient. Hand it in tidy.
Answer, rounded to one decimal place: 14.8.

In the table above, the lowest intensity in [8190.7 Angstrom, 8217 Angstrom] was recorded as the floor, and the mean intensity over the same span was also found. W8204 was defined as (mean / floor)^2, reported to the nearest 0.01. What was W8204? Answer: 1.12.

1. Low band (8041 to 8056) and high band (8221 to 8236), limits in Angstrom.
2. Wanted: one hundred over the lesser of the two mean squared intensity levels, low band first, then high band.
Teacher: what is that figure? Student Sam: 0.579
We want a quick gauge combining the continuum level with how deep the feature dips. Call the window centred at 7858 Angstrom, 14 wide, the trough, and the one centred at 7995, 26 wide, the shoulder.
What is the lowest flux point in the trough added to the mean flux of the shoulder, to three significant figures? 28.1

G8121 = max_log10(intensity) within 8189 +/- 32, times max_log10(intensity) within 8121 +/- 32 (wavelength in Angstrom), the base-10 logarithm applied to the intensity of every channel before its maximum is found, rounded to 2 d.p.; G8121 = 1.40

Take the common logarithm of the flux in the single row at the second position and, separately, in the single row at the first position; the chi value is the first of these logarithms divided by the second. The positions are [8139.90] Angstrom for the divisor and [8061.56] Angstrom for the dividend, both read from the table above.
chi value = 0.96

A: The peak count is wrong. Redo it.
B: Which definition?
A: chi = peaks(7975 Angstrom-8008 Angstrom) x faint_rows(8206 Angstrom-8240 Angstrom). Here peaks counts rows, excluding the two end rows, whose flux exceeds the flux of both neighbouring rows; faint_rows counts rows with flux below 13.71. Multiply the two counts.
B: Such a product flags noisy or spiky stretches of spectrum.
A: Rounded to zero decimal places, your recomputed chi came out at 12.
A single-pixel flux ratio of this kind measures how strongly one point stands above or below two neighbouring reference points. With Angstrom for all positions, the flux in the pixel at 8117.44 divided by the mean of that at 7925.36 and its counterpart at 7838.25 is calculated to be 1.03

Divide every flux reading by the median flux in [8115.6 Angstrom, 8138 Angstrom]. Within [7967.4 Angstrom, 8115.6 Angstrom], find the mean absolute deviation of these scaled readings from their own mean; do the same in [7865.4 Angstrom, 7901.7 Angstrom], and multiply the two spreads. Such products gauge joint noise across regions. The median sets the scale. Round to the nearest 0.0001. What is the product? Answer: 0.0026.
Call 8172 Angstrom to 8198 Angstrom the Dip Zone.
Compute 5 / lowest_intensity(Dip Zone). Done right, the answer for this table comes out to 0.390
